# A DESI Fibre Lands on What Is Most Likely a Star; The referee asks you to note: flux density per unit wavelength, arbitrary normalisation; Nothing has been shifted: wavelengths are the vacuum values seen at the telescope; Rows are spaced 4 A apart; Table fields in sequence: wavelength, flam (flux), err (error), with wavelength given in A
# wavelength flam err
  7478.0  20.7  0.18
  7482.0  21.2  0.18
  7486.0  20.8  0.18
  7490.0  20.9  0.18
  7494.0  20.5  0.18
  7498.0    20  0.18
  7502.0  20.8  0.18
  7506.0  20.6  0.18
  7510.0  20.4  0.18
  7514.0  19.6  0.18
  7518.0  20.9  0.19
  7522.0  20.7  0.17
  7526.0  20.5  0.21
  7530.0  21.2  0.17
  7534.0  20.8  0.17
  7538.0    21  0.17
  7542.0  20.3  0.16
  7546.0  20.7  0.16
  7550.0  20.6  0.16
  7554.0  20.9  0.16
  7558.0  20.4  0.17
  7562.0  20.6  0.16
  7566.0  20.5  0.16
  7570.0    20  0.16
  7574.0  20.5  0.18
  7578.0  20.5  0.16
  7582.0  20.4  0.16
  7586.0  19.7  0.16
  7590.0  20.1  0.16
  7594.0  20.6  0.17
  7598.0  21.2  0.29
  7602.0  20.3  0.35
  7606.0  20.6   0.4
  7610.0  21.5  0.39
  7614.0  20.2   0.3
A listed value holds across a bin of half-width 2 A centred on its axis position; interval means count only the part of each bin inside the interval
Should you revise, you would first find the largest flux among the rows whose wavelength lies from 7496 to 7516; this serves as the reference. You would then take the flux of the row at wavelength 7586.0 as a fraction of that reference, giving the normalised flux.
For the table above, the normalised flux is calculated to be 0.95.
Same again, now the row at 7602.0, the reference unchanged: 0.98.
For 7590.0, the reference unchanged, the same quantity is 0.97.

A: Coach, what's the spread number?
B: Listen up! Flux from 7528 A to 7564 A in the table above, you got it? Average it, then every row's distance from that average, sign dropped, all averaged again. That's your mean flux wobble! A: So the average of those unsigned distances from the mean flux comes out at 0.225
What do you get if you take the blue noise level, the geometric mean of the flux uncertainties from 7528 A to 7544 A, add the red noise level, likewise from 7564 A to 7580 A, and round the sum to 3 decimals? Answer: 0.332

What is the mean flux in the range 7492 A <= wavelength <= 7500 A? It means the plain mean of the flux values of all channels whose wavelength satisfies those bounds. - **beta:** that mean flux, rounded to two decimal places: 20.25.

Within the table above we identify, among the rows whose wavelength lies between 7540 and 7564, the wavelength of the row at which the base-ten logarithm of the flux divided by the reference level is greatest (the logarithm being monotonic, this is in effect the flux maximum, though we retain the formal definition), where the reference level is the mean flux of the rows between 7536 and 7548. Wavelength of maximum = 7554.0 A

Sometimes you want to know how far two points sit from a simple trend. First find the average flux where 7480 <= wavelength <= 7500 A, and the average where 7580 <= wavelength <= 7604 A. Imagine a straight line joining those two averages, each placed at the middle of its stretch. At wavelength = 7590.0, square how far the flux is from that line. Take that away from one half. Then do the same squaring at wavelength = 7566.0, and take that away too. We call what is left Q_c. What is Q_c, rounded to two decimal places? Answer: 0.41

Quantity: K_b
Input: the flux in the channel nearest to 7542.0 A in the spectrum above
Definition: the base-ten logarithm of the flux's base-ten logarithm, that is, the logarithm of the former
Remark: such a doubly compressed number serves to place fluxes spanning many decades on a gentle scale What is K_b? 0.116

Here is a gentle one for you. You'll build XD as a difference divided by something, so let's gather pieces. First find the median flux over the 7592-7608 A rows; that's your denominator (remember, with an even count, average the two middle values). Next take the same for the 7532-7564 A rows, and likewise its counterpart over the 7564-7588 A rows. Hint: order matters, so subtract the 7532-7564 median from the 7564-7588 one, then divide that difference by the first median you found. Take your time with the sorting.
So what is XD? -0.010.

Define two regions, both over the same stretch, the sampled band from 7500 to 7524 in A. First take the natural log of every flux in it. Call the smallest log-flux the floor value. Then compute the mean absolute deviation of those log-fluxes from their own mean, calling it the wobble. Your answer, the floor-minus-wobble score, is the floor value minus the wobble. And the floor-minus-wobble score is 2.96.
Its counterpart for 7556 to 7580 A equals 2.99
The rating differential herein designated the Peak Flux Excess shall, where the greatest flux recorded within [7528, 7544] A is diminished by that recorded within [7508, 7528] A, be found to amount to 0.3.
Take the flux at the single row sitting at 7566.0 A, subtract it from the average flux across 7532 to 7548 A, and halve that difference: 0.10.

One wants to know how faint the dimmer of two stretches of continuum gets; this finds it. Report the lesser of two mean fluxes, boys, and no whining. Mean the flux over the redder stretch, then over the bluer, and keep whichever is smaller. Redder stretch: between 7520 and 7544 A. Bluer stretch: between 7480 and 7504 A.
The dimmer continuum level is 20.70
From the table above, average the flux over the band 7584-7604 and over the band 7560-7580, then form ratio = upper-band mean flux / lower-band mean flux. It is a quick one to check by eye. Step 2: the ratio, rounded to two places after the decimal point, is 1.00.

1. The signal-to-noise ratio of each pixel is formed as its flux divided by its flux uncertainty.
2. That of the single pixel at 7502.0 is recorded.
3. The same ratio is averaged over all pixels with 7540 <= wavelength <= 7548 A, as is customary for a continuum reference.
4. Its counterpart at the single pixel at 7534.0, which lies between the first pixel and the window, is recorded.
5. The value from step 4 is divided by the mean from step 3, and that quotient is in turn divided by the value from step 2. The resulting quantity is 0.0083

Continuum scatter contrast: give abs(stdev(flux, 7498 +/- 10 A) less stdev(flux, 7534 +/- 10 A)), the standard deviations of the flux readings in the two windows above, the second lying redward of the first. 0.01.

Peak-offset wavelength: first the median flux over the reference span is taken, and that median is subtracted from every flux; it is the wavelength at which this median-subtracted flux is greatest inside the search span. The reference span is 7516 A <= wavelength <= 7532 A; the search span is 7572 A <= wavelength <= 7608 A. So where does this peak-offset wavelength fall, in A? 7598.0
